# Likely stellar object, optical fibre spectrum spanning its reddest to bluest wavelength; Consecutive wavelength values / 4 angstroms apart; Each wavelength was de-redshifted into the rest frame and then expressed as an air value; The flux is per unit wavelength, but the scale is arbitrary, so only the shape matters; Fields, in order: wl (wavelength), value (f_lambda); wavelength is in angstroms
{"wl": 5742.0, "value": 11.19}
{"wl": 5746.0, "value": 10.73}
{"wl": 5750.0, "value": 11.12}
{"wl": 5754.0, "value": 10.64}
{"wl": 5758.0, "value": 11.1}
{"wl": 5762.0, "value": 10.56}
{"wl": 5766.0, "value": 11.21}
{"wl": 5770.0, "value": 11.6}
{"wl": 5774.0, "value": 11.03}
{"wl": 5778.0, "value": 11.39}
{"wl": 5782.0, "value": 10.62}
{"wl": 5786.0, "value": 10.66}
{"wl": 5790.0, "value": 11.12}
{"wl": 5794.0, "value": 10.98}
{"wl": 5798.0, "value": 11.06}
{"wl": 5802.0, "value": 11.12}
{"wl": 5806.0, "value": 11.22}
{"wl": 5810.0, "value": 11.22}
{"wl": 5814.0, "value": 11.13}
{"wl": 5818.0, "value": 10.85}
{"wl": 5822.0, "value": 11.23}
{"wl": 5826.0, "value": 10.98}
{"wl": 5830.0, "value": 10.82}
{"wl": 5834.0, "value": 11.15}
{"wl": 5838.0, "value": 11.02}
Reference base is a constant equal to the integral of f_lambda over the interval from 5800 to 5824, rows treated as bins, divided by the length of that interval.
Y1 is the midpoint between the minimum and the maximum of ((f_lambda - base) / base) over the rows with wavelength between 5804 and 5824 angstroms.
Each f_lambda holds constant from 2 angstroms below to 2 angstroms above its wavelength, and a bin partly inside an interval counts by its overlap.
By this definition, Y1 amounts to -0.0079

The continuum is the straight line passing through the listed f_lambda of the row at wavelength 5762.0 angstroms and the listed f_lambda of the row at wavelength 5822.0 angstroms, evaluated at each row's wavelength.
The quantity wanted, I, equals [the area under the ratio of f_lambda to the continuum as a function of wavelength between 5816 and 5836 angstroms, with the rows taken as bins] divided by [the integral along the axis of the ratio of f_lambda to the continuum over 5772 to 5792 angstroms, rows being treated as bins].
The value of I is 0.96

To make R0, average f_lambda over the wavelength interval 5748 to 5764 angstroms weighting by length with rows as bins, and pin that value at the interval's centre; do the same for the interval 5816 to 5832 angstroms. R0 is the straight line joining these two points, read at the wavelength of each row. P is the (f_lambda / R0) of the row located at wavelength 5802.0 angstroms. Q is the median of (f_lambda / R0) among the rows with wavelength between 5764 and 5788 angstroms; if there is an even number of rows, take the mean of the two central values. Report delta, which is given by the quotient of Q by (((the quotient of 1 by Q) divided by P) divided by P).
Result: 1.08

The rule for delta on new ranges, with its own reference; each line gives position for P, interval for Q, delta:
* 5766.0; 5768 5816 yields 1.10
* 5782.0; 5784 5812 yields 0.98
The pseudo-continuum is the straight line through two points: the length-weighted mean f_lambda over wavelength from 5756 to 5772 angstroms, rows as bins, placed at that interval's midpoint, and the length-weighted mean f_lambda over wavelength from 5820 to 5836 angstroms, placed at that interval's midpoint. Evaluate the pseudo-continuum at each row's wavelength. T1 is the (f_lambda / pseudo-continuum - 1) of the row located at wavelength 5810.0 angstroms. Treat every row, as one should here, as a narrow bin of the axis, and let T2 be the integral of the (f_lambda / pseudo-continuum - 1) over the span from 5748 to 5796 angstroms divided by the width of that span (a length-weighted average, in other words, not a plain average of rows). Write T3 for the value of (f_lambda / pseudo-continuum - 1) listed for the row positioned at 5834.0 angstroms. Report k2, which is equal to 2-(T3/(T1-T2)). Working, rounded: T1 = 0.014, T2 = -0.010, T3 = 0.010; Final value 1.6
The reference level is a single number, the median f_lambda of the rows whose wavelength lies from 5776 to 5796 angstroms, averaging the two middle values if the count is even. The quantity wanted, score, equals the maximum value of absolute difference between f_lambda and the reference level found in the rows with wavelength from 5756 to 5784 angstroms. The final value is 0.62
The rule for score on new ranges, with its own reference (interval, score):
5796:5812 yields 0.24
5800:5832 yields 0.25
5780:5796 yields 0.36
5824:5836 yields 0.17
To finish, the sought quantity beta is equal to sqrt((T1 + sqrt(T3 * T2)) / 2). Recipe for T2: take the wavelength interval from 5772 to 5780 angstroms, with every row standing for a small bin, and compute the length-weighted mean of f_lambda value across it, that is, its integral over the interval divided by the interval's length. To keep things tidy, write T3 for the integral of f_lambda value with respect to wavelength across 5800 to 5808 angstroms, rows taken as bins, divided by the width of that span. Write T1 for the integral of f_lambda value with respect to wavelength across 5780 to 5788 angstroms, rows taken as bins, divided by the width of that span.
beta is 3.30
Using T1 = 10.6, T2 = 11.2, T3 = 11.2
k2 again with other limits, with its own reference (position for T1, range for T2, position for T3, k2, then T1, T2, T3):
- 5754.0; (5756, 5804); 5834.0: 2.3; -0.044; -0.006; 0.010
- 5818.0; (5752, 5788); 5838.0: 1.8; -0.019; -0.012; -0.001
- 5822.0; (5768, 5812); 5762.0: 5.2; 0.016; 0.000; -0.050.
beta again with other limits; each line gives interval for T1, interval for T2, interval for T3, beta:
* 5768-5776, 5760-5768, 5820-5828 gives 3.34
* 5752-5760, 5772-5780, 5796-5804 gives 3.32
